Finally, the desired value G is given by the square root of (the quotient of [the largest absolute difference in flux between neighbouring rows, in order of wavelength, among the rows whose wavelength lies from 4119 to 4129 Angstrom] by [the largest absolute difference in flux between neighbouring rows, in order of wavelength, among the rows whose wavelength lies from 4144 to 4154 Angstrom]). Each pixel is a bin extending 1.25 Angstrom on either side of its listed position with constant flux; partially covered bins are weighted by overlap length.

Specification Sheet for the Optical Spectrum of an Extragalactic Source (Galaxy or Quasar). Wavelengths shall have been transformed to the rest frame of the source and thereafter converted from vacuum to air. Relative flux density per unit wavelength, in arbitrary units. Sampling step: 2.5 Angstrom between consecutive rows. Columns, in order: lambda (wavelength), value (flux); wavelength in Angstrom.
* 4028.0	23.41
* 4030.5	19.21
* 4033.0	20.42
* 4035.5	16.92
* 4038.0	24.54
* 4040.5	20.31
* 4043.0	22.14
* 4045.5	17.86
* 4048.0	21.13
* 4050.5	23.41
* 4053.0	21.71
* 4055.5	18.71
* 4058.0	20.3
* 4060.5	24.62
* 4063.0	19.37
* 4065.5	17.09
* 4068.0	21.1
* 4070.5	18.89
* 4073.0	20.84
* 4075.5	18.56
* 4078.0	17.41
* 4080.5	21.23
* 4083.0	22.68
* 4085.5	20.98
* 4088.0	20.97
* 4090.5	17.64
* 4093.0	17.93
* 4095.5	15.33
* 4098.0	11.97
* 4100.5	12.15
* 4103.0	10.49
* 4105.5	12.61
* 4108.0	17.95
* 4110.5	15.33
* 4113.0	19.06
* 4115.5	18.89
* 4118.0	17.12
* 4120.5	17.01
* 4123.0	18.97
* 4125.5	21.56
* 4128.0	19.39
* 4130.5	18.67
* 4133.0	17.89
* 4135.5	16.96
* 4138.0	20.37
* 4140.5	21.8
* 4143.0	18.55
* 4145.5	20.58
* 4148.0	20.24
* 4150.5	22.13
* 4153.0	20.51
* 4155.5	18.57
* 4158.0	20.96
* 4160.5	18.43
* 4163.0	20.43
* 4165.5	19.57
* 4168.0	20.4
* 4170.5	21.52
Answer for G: 1.17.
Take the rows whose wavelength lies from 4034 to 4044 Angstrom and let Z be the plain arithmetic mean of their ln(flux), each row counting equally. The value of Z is 3.03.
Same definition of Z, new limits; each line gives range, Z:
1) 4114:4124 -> 2.89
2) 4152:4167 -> 2.98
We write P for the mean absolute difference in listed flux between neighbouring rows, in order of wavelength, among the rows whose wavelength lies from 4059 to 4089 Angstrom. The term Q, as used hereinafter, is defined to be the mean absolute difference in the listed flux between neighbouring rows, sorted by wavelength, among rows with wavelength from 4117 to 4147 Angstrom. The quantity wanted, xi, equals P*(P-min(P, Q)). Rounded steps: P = 2.4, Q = 1.8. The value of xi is 1.5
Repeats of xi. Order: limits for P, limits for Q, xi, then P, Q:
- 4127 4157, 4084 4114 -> 0.0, 1.7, 2.3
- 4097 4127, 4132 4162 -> 0.1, 2.0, 2.0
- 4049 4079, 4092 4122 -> 1.5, 2.7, 2.2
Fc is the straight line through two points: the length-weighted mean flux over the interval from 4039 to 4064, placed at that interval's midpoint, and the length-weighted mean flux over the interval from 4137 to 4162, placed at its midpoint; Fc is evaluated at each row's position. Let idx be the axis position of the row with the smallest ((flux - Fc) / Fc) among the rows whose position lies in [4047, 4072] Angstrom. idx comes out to 4065.5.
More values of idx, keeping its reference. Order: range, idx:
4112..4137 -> 4120.5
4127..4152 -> 4135.5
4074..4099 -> 4098.0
